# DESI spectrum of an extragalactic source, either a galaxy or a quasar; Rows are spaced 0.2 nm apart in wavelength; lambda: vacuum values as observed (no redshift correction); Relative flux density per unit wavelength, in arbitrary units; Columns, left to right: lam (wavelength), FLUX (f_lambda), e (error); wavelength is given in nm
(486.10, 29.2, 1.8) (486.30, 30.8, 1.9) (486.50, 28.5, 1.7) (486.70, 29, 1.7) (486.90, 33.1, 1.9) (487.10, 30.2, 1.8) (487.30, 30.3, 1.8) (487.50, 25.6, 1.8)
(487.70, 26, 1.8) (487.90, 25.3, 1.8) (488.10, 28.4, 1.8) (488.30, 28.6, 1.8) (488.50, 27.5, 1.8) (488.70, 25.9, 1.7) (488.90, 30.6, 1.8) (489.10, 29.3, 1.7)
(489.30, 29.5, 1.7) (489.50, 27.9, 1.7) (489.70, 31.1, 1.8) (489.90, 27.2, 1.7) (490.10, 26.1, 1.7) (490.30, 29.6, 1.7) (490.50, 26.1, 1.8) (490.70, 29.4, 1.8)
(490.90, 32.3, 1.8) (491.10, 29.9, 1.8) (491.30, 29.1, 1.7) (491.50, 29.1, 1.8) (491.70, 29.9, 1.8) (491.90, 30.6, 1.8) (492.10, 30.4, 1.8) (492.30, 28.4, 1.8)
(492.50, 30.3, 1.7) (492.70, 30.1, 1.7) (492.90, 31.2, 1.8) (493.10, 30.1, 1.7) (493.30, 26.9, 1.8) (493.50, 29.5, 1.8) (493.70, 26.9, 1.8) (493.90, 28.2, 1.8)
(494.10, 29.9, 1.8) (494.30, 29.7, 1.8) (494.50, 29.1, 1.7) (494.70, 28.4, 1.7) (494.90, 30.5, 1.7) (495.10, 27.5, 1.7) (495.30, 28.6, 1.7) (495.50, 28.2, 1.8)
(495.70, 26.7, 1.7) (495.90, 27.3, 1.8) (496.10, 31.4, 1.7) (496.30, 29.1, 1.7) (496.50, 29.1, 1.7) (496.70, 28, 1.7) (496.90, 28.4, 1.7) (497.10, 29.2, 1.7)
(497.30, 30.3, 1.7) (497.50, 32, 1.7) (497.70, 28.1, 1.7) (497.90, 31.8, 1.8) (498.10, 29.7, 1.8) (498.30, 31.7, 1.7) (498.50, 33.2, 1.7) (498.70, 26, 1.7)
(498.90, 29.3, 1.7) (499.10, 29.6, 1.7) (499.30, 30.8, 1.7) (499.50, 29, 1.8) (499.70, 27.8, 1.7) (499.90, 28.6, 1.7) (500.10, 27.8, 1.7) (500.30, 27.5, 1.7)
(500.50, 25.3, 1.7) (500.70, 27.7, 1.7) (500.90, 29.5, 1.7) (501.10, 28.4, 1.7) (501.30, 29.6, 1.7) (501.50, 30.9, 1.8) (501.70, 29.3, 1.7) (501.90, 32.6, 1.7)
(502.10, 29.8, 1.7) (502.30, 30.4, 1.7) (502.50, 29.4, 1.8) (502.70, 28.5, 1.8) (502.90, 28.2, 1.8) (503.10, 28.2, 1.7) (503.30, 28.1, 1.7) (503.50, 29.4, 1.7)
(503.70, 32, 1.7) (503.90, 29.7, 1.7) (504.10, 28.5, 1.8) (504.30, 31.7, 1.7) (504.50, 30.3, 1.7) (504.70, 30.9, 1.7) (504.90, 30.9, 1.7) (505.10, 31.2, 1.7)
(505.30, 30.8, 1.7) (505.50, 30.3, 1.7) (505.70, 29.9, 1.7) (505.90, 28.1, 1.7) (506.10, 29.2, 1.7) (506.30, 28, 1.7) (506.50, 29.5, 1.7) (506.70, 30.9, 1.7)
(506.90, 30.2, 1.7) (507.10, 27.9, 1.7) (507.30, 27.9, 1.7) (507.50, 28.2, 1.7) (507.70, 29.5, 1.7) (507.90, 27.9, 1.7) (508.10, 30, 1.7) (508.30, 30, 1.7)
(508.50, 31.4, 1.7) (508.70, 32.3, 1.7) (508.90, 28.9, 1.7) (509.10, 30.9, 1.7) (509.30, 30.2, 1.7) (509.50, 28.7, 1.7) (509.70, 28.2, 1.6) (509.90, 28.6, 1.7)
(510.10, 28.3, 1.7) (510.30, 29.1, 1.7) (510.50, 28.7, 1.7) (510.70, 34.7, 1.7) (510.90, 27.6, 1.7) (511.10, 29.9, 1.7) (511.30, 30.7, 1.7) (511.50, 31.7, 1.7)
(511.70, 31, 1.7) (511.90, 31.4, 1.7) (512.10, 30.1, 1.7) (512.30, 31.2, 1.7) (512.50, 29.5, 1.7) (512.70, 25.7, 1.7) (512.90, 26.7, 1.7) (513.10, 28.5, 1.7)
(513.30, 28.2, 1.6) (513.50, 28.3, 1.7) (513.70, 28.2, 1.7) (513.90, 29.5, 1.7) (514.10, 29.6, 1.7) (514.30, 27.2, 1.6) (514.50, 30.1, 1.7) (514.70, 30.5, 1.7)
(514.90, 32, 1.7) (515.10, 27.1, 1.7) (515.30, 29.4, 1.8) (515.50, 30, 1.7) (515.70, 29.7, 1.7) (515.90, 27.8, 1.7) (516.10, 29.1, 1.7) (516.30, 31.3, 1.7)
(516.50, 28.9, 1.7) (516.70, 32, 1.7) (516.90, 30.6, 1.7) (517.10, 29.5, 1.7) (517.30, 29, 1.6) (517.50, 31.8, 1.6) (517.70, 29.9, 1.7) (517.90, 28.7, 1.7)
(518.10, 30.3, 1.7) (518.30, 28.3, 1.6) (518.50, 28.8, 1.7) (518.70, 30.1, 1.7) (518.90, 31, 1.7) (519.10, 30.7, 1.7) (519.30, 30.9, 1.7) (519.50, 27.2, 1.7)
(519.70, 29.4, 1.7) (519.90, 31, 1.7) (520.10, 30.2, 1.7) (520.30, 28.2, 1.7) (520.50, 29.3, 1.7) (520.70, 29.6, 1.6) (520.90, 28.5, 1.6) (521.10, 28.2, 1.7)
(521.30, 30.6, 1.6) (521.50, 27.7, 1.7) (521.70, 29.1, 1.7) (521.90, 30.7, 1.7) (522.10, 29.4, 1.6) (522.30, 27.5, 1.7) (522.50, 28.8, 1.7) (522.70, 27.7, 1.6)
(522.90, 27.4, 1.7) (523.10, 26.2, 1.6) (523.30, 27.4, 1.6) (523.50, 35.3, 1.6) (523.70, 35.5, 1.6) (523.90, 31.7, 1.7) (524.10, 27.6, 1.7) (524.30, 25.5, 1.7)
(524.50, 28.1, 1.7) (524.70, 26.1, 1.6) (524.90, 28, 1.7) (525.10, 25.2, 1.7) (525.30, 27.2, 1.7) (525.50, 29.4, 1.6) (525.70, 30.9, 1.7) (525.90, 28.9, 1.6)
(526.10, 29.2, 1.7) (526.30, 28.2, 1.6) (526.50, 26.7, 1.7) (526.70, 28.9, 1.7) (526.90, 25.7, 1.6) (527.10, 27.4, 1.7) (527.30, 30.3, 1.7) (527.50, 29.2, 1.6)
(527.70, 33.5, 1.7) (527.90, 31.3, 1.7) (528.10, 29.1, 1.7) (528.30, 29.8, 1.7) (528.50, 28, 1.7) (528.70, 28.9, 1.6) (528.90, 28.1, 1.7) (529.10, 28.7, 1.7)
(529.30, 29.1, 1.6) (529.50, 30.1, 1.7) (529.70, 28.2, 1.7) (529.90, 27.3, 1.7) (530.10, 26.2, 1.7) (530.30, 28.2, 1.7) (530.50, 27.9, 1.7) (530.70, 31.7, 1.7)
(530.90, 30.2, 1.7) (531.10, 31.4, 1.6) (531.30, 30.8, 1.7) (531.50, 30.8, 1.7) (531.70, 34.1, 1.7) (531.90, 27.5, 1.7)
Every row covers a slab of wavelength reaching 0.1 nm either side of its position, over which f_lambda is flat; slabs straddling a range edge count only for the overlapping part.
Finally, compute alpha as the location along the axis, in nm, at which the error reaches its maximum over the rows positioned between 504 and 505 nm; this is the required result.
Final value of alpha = 504.10 nm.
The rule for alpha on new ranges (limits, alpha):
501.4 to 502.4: 501.50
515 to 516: 515.30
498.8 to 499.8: 499.50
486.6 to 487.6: 486.90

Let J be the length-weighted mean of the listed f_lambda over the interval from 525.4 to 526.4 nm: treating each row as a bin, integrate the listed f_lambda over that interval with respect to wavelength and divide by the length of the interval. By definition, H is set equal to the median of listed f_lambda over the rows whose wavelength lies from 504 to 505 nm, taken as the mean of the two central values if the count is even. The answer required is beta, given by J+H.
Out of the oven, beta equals 60.2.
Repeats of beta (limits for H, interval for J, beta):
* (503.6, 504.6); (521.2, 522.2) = 59.8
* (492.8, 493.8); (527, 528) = 59.8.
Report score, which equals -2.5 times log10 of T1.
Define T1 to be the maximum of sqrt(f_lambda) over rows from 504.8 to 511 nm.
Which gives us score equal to -1.93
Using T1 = 5.89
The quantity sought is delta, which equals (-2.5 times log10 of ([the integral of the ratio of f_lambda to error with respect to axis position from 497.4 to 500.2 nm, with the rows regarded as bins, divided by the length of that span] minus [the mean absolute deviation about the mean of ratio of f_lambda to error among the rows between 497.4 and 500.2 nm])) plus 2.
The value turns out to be -1.03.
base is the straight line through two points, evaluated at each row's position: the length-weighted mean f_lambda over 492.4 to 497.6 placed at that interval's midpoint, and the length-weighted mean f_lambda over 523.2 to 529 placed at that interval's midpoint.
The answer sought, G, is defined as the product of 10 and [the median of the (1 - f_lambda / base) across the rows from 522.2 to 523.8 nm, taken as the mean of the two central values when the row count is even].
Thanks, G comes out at 0.49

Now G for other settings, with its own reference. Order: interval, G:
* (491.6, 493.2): -0.38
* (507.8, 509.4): -0.36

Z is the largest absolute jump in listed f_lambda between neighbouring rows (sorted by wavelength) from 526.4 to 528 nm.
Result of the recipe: 4.3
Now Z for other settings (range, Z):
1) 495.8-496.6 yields 4.1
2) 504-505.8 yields 3.2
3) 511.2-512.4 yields 1.3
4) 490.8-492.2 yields 2.4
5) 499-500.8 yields 2.4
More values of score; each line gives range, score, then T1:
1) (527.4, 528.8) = -1.91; 5.79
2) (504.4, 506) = -1.87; 5.59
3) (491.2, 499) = -1.90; 5.76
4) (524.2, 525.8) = -1.86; 5.56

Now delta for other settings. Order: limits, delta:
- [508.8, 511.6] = -1.06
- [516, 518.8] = -1.09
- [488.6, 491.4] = -0.99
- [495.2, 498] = -1.02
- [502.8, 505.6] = -1.06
